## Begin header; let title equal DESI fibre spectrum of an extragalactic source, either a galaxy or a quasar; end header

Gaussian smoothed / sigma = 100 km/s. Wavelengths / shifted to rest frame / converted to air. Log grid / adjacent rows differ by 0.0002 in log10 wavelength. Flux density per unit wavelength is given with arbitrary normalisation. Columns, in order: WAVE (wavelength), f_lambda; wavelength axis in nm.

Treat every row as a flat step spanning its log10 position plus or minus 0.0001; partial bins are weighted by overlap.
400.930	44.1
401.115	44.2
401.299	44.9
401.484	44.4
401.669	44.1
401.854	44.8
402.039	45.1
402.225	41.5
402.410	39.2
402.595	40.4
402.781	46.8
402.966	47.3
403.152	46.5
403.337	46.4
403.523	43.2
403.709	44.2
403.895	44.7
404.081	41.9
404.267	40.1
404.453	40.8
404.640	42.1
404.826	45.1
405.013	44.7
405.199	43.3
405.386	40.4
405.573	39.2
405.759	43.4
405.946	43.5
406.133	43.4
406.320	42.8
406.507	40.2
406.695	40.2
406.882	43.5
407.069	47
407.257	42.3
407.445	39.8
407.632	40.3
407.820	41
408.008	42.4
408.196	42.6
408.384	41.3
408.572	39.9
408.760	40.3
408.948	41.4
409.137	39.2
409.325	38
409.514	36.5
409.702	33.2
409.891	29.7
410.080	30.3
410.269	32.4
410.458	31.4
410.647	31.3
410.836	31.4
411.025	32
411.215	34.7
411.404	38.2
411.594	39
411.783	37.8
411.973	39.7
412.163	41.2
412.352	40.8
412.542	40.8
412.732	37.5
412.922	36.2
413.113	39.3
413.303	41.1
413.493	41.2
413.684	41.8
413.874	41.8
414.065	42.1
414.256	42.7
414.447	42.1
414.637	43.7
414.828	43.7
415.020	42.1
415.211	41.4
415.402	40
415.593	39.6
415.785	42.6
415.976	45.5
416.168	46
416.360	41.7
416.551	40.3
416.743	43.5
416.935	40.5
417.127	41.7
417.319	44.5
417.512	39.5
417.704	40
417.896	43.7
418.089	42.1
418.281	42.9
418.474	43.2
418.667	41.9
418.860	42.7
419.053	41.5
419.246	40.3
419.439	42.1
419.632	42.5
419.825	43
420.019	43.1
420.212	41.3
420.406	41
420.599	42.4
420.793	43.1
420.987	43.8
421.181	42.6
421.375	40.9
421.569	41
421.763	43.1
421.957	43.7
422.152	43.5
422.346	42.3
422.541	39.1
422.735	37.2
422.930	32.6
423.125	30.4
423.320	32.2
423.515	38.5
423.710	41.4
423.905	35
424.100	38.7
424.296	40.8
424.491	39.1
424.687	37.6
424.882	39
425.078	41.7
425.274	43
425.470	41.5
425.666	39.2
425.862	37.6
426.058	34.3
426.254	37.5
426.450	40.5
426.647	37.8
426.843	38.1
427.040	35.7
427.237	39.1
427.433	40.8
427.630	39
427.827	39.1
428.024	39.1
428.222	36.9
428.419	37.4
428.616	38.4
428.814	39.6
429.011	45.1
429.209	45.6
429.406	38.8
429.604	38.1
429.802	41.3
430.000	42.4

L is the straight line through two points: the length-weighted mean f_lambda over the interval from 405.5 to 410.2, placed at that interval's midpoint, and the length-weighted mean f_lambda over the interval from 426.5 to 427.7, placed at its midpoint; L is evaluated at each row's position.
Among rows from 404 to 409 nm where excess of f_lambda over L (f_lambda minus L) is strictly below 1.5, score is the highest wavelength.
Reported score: 408.948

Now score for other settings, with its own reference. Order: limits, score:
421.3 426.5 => 426.254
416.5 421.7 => 419.246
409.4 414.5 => 413.113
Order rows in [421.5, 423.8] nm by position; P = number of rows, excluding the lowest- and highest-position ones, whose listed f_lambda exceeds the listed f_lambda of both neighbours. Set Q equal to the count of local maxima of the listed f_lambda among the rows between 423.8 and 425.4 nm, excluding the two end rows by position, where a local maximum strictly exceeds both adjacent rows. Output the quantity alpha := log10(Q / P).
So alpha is 0.0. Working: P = 1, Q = 1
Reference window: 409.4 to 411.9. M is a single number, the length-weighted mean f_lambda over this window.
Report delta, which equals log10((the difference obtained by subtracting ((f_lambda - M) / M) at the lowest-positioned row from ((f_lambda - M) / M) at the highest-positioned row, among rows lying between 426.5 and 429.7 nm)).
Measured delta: -2.05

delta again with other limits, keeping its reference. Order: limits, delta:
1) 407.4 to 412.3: -1.38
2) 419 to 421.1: -1.17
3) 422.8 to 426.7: -0.81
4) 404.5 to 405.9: -1.41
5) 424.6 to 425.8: -1.32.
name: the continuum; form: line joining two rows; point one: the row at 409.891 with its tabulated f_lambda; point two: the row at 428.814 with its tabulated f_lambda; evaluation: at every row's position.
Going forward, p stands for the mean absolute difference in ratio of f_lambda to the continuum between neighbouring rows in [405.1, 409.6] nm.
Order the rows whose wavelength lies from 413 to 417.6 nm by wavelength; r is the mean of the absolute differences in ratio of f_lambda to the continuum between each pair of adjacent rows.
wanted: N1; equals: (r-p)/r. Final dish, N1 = -0.20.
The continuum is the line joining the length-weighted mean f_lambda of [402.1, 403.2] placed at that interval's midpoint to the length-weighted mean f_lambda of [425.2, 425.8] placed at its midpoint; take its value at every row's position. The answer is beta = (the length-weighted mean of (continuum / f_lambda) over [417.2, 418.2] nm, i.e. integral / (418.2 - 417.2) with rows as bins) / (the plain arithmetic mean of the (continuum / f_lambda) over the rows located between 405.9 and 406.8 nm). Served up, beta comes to 0.97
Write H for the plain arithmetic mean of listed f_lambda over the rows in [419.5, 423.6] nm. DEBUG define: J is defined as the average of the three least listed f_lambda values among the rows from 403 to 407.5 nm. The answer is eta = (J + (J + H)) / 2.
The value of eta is 59.9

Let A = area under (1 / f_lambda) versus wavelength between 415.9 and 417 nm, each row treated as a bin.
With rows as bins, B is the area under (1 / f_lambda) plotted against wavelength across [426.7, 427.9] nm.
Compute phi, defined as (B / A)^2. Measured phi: 1.47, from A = 0.0257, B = 0.0312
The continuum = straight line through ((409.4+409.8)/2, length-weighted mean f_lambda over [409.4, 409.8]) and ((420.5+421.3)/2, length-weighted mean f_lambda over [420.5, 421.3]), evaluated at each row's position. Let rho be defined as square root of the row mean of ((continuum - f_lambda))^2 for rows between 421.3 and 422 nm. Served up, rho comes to 2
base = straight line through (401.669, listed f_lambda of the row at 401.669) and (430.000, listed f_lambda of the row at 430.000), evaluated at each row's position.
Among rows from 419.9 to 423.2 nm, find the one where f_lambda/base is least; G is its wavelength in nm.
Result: 423.125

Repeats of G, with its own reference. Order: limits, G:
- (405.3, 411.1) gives 409.891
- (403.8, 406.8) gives 405.573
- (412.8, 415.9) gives 412.922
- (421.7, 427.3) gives 423.125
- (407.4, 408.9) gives 407.445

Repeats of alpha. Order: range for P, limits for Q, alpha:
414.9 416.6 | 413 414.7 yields 0.0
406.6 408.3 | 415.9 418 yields 0.5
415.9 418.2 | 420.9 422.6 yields -0.6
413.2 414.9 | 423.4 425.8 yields 0.5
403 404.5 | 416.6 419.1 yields 0.6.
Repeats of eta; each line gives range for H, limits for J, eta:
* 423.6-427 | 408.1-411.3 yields 49.9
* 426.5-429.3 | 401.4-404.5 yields 59.6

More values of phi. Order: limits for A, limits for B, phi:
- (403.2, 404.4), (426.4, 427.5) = 1.07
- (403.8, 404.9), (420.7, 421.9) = 1.19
